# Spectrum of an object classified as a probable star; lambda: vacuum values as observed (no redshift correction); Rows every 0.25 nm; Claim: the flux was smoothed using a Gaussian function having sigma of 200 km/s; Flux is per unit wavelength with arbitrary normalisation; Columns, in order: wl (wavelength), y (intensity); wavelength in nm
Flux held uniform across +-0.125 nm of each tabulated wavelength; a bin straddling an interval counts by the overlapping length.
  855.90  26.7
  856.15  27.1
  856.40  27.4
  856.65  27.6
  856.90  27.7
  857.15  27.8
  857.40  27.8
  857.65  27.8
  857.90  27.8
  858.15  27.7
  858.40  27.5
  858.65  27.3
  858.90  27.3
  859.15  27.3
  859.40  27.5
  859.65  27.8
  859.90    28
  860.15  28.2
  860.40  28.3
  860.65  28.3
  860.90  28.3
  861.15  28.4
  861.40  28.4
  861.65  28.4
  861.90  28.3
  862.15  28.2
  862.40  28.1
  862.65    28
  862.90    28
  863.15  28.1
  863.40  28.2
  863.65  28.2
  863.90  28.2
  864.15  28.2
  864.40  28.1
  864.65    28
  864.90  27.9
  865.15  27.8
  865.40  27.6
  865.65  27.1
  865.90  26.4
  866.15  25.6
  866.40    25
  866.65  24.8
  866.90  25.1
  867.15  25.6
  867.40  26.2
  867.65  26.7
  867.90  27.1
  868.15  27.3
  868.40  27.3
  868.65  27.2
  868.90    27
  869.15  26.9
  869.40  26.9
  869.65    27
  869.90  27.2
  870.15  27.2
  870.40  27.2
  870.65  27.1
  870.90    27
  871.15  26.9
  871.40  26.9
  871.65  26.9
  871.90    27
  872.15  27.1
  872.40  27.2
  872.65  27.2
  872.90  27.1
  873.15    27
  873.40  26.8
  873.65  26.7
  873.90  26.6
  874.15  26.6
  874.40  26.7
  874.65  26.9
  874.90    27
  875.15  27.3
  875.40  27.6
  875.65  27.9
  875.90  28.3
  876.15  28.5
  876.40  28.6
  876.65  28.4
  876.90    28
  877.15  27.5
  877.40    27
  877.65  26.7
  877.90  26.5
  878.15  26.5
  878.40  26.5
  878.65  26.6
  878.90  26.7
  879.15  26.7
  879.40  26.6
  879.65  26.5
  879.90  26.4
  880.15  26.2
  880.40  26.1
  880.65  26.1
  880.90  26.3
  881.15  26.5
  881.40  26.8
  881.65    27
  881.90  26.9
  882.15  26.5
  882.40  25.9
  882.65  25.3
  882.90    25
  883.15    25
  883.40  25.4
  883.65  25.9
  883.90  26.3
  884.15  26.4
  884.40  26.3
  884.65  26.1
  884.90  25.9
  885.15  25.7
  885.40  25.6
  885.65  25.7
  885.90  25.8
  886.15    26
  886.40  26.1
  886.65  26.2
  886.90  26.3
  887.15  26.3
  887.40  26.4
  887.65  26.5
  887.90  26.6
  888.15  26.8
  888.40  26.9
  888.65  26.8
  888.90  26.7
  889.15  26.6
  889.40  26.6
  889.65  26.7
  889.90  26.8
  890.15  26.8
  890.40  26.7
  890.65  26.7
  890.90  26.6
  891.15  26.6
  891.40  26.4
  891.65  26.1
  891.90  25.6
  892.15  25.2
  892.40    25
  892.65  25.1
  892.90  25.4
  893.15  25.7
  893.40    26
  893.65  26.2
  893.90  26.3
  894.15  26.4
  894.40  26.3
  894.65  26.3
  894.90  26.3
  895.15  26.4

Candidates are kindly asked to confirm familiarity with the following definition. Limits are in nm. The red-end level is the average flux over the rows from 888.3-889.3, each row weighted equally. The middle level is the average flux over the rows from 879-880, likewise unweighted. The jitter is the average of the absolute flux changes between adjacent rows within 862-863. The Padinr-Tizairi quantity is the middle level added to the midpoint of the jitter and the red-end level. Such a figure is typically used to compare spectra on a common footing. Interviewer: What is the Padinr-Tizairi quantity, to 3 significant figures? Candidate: 40.0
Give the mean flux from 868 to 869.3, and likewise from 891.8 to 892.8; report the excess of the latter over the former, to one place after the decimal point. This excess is -1.9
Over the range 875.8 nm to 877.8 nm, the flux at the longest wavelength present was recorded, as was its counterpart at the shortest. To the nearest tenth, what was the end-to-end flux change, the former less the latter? -1.6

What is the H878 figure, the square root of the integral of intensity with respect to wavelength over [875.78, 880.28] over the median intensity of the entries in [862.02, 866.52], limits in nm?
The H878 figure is 2.09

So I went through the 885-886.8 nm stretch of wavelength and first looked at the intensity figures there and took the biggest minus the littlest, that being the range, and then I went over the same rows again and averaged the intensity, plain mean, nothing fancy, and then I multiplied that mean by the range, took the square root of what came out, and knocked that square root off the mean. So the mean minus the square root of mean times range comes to 21.9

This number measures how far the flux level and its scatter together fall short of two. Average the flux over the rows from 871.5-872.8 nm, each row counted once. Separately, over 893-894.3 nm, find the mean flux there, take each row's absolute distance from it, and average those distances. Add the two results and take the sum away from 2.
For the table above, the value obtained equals -25.3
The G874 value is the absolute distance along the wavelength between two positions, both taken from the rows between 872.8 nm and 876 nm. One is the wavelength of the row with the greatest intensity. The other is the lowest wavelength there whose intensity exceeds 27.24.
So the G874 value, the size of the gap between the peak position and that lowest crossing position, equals 0.75 nm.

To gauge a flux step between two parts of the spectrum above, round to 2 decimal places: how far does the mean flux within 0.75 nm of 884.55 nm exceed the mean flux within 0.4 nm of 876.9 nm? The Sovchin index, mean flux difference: -1.85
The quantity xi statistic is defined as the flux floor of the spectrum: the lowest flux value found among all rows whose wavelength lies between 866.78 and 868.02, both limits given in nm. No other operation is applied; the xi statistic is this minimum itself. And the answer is 25.1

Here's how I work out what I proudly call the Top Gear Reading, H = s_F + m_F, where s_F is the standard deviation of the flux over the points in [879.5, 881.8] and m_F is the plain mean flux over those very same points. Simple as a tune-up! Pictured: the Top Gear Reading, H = 26.7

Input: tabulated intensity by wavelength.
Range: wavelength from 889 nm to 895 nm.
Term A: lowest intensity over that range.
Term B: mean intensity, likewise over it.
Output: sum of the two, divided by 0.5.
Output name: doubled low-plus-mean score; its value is 102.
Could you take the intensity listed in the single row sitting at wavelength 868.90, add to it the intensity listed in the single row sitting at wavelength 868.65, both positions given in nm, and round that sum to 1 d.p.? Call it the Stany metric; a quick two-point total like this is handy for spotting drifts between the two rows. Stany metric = 54.2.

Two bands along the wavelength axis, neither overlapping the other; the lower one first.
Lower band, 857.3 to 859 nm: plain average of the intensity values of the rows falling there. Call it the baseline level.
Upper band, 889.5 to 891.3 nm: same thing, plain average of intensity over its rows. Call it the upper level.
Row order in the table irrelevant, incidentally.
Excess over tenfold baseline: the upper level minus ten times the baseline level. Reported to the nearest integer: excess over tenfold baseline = -249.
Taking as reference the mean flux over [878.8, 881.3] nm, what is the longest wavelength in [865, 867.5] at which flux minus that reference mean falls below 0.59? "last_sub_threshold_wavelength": 867.40 nm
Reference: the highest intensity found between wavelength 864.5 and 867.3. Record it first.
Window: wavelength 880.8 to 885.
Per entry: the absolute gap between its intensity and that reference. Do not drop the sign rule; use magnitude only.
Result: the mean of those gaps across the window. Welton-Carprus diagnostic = 1.9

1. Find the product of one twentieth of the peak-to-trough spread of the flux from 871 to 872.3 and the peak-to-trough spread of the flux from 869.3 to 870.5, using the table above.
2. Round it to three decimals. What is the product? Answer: 0.003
